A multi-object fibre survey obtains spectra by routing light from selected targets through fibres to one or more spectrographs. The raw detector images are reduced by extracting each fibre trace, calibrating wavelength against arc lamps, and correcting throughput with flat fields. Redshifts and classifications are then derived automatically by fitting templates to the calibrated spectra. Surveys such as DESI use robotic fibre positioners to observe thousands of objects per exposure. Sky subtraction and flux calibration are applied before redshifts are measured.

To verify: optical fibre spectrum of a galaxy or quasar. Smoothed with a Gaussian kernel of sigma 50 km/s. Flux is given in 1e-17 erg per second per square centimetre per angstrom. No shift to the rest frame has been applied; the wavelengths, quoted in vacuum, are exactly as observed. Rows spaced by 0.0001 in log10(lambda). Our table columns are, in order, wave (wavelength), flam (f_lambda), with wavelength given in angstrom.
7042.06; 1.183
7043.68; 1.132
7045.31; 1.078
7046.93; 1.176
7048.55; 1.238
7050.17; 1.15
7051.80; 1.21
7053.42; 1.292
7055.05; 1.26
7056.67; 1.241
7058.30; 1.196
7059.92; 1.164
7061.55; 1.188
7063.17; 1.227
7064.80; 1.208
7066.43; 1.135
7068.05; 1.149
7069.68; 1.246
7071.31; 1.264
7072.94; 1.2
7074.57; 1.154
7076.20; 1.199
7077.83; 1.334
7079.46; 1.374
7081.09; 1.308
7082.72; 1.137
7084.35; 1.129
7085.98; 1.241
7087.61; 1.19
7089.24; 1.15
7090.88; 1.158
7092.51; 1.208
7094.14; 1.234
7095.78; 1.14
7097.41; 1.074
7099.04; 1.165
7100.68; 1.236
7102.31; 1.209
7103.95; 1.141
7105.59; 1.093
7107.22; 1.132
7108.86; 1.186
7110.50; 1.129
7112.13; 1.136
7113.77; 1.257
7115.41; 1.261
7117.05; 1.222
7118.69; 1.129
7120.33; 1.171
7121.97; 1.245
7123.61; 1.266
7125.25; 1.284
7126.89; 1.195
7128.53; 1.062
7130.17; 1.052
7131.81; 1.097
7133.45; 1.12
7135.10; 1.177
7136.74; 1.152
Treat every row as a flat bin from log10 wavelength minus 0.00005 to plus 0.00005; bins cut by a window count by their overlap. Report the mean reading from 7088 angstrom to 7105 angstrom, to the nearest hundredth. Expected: 1.17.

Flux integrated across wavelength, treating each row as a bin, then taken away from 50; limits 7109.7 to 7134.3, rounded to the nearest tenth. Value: 21.1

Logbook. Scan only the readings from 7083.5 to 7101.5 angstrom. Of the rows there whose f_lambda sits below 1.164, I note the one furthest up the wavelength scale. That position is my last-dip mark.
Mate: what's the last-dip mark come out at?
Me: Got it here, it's 7097.41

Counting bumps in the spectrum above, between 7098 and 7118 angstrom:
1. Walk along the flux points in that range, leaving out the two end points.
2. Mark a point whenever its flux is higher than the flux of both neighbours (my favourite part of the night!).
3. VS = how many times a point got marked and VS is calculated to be 3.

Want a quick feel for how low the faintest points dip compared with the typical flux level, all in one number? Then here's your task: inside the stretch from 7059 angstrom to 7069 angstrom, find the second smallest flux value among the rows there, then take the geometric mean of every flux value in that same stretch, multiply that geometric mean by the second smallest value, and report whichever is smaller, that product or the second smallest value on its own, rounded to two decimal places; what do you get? 1.15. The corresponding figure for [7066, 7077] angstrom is 1.15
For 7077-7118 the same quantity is 1.09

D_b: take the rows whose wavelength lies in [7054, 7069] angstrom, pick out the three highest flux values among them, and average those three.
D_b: 1.24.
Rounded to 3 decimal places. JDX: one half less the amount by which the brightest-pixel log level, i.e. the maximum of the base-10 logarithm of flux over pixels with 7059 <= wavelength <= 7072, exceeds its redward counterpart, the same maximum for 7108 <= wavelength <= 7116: 0.499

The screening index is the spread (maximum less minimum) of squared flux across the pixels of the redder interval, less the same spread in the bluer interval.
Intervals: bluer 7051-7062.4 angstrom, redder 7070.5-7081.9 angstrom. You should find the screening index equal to 0.24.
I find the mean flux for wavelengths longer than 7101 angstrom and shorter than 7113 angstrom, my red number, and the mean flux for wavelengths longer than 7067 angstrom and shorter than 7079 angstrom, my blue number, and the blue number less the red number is 0.07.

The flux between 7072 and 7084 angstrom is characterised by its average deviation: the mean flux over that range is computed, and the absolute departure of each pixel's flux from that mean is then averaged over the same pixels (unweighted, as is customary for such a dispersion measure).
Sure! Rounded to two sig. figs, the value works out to 0.081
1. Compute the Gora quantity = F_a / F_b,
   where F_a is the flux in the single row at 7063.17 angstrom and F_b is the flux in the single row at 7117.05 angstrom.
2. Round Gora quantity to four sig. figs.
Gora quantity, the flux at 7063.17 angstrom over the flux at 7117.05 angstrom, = 1.004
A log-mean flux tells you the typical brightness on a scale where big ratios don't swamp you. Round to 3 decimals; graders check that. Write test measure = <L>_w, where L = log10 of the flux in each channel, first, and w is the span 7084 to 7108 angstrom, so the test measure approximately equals 0.067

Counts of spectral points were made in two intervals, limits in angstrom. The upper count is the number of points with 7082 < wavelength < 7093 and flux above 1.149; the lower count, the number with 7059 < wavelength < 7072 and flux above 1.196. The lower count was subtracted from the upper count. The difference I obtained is 1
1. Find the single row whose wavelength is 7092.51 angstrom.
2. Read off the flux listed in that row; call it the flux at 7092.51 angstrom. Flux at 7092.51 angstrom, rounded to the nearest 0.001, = 1.208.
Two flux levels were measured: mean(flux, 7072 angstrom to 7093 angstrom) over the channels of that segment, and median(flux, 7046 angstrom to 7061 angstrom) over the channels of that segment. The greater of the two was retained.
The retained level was 1.21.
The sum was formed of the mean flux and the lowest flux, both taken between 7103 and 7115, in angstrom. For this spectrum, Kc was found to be 2.25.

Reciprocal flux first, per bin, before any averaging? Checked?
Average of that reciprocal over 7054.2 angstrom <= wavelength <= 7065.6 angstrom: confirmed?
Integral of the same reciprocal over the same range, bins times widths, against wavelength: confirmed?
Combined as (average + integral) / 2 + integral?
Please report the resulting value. 14.5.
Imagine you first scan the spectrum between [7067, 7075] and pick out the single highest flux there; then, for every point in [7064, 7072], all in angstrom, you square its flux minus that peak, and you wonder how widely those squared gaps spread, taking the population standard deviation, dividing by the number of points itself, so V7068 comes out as 0.0069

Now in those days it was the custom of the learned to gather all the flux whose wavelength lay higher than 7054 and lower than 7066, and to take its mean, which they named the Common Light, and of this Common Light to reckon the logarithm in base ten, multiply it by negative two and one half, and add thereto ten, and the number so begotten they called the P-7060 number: 9.79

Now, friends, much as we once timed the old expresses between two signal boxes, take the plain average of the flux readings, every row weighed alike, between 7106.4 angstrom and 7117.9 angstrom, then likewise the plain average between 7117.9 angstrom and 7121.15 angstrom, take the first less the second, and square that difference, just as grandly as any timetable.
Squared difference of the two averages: 0.0015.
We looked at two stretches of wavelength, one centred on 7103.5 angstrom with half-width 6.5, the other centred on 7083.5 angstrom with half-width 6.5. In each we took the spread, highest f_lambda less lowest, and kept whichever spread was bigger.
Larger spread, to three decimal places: 0.245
